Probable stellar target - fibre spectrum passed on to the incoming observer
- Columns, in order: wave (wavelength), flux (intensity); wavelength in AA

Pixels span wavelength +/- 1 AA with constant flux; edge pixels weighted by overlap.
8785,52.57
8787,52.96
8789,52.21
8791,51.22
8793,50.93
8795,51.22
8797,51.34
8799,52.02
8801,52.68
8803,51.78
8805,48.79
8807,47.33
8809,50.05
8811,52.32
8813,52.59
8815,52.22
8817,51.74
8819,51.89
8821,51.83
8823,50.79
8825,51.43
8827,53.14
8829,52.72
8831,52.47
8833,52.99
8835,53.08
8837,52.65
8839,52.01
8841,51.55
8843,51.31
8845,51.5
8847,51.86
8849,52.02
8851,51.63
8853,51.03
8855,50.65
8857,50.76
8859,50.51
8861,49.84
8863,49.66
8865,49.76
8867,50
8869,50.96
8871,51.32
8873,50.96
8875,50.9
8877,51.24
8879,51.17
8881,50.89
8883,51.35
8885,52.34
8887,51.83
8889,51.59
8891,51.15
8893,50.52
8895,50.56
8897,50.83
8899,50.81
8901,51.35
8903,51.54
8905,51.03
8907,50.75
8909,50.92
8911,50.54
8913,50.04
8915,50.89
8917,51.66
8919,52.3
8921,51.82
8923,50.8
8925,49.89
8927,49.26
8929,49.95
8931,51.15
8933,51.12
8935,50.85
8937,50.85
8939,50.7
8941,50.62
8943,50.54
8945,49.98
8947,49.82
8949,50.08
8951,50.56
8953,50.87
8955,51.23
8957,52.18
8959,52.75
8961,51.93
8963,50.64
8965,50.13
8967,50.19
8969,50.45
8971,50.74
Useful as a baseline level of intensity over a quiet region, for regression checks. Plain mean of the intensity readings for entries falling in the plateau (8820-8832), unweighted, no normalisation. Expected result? 52.1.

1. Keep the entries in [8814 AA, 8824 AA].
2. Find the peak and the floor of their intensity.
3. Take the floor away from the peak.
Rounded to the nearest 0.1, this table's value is 1.4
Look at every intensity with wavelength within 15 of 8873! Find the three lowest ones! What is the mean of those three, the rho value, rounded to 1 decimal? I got 49.8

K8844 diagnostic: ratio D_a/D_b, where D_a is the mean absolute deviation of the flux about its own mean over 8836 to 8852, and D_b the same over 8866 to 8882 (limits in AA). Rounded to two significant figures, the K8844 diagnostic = 1.3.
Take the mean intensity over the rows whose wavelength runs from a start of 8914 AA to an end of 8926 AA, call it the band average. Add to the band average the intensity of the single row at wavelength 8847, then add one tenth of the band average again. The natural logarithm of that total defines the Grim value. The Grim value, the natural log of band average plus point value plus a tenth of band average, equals 4.68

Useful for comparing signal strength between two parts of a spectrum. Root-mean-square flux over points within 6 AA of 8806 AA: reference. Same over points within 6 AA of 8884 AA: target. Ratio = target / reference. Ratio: 1.02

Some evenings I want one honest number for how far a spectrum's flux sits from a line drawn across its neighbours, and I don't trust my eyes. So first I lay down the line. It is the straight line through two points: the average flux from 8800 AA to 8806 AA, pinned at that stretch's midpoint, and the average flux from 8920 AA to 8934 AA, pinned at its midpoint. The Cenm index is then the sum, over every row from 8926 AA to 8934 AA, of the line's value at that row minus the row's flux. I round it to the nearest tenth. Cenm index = 0.8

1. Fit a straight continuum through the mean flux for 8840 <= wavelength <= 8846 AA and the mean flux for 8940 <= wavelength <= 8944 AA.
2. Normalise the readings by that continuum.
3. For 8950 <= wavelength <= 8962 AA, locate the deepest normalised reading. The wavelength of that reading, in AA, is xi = 8951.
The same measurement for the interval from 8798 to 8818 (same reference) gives 8807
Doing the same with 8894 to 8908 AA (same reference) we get 8895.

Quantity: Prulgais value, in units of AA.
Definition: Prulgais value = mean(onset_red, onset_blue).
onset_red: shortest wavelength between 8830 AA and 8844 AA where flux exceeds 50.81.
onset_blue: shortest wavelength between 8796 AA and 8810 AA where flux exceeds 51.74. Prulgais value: 8815 AA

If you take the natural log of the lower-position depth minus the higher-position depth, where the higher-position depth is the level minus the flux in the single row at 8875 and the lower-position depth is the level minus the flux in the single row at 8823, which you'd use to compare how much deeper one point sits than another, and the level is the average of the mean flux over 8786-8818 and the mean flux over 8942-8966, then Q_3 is -2.2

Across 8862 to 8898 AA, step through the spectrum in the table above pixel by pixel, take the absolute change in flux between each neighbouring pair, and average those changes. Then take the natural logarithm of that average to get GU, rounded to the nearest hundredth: -0.98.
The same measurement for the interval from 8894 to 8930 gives -0.65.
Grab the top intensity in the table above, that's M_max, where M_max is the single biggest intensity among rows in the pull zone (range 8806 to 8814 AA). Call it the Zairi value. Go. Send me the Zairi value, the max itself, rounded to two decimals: 52.59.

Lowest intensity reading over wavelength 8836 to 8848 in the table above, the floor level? 51.31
